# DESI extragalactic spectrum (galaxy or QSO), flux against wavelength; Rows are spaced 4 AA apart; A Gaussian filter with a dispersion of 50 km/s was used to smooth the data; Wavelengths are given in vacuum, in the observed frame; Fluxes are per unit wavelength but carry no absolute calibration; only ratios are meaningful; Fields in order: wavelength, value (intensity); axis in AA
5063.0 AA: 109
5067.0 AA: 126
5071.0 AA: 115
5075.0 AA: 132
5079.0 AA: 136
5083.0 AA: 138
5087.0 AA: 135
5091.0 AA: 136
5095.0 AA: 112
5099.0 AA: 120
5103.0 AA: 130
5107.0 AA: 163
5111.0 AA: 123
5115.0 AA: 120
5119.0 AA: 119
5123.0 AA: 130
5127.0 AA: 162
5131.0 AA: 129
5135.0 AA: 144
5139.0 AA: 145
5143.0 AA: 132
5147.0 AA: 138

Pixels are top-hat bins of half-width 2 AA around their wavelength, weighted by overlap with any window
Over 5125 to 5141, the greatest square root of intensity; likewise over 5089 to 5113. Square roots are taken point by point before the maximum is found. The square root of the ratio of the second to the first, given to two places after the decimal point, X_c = 1.00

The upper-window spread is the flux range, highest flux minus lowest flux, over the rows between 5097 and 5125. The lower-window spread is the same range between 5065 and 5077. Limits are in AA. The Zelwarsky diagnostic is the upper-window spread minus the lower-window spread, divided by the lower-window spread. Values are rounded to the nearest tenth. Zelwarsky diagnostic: 1.6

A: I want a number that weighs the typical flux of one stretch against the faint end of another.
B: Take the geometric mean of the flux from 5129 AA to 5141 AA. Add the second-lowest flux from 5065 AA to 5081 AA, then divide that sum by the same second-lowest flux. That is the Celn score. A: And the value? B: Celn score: 2.10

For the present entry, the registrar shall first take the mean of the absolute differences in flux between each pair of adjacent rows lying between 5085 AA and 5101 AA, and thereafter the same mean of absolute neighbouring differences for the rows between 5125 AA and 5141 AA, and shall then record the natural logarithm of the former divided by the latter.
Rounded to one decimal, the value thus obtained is -0.4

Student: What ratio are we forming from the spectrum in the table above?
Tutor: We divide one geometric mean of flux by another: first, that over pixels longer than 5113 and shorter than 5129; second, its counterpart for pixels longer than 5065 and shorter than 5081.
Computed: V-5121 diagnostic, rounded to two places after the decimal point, 1.04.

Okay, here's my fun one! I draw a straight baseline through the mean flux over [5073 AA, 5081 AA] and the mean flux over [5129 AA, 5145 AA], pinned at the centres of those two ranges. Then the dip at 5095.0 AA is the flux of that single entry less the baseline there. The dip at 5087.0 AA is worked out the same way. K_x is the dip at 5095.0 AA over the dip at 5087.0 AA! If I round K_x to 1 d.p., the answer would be -55.3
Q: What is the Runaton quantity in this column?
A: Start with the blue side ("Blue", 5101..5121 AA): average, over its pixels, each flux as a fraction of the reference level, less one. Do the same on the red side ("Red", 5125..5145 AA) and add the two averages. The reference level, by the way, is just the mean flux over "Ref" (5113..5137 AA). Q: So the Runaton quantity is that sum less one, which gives -0.96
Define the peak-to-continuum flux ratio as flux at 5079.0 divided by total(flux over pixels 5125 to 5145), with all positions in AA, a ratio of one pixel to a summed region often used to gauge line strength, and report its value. 0.191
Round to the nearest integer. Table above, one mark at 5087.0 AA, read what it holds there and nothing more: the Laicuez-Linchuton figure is 135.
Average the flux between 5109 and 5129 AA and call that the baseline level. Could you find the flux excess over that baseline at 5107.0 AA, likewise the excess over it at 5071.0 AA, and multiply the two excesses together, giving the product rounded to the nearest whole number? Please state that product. -509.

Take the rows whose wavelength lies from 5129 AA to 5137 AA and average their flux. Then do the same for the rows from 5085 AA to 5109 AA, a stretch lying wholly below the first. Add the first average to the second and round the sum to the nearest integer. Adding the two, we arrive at 269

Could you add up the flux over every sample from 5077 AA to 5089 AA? 409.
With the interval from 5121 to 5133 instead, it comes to 421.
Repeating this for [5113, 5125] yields 369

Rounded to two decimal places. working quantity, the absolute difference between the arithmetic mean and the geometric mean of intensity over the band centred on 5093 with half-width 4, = 0.58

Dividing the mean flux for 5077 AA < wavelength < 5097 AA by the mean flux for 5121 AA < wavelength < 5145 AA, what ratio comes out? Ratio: 0.94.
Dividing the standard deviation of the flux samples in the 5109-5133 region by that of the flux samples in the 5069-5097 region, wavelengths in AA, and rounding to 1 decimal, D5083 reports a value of 1.5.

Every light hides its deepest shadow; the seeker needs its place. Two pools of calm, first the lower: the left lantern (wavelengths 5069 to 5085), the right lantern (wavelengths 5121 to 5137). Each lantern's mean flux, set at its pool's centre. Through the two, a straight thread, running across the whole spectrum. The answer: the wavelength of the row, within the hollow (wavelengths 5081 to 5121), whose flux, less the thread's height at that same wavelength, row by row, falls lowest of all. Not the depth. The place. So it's 5095.0 AA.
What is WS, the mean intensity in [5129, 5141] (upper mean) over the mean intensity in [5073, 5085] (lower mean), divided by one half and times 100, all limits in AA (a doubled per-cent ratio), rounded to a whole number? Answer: 206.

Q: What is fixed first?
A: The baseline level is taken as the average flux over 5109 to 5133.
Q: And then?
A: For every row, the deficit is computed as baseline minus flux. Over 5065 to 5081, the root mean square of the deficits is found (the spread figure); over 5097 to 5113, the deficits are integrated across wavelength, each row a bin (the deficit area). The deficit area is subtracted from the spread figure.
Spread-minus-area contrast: 65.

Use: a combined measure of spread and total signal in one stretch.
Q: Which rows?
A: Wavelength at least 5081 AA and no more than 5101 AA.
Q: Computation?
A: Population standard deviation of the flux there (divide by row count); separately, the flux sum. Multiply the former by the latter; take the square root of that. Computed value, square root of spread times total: 81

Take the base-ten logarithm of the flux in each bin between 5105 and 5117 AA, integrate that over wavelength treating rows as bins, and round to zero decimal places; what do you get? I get 26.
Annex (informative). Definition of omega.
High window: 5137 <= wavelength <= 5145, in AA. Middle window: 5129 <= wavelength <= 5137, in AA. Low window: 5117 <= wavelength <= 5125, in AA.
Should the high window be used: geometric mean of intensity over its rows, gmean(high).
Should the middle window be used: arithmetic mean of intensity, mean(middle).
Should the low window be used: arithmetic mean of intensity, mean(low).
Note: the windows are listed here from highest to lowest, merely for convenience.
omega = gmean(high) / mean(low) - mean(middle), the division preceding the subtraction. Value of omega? -135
